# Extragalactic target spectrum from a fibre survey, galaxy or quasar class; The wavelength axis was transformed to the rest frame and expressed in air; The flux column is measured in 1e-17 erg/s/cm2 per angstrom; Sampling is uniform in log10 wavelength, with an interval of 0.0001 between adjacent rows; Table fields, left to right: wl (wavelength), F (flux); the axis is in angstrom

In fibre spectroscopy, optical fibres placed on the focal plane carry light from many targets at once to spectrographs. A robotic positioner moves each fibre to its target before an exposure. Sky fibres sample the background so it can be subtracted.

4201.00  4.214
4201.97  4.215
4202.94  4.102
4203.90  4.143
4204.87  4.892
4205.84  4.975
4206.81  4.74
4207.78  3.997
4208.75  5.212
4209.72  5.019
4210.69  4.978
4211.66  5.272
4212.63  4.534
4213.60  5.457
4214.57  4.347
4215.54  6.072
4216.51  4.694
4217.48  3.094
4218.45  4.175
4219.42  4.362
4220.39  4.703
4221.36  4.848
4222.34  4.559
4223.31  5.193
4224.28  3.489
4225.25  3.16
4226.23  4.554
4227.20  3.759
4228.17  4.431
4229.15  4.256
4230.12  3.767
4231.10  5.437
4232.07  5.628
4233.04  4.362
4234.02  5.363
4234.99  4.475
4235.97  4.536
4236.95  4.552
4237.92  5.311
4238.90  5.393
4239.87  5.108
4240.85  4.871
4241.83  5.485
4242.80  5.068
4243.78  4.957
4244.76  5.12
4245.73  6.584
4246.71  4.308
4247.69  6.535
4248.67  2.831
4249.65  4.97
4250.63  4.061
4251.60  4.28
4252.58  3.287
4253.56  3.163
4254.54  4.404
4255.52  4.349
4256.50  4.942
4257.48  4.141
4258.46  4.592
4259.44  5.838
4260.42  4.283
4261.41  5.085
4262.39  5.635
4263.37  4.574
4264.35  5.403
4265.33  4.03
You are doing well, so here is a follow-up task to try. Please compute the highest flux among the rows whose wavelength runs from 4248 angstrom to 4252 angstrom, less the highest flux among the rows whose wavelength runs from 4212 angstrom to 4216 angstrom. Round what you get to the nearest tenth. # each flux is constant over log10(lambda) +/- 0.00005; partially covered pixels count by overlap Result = -1.1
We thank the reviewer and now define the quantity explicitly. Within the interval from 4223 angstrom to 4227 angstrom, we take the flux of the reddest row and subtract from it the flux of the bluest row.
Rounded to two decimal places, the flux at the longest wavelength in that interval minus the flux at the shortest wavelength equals -0.64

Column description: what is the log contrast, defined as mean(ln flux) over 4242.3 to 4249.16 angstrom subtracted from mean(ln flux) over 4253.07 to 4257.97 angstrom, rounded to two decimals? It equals -0.16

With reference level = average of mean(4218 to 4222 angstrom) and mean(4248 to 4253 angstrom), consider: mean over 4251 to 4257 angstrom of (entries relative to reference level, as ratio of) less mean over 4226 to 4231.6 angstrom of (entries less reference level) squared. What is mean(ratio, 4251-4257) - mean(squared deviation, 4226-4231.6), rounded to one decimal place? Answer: 0.6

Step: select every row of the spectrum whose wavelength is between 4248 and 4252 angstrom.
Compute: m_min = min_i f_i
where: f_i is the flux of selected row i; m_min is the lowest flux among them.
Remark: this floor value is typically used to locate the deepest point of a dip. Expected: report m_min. 2.831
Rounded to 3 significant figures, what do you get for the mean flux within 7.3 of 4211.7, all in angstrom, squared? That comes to 22.7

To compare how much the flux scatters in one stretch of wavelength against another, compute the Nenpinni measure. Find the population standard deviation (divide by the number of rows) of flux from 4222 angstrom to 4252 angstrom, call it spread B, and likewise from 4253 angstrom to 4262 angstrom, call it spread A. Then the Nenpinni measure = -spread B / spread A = -1.2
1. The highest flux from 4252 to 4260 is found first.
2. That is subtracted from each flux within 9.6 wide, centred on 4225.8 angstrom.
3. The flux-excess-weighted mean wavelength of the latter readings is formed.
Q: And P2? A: 4226.1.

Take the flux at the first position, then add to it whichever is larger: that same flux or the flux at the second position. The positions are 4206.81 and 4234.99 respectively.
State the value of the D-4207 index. 9.5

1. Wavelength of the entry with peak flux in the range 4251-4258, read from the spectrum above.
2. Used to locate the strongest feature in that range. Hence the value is 4256.50 angstrom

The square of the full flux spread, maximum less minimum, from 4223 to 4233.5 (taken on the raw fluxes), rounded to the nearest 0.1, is 6.1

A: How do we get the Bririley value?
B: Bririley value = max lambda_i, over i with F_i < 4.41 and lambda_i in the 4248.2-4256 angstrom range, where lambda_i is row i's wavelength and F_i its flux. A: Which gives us 4255.52 angstrom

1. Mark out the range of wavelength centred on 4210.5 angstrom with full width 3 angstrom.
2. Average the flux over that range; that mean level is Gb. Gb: 5.1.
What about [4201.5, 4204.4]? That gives 4.2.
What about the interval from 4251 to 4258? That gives 4.1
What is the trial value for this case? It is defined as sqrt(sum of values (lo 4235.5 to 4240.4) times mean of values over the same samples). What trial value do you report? 11.1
